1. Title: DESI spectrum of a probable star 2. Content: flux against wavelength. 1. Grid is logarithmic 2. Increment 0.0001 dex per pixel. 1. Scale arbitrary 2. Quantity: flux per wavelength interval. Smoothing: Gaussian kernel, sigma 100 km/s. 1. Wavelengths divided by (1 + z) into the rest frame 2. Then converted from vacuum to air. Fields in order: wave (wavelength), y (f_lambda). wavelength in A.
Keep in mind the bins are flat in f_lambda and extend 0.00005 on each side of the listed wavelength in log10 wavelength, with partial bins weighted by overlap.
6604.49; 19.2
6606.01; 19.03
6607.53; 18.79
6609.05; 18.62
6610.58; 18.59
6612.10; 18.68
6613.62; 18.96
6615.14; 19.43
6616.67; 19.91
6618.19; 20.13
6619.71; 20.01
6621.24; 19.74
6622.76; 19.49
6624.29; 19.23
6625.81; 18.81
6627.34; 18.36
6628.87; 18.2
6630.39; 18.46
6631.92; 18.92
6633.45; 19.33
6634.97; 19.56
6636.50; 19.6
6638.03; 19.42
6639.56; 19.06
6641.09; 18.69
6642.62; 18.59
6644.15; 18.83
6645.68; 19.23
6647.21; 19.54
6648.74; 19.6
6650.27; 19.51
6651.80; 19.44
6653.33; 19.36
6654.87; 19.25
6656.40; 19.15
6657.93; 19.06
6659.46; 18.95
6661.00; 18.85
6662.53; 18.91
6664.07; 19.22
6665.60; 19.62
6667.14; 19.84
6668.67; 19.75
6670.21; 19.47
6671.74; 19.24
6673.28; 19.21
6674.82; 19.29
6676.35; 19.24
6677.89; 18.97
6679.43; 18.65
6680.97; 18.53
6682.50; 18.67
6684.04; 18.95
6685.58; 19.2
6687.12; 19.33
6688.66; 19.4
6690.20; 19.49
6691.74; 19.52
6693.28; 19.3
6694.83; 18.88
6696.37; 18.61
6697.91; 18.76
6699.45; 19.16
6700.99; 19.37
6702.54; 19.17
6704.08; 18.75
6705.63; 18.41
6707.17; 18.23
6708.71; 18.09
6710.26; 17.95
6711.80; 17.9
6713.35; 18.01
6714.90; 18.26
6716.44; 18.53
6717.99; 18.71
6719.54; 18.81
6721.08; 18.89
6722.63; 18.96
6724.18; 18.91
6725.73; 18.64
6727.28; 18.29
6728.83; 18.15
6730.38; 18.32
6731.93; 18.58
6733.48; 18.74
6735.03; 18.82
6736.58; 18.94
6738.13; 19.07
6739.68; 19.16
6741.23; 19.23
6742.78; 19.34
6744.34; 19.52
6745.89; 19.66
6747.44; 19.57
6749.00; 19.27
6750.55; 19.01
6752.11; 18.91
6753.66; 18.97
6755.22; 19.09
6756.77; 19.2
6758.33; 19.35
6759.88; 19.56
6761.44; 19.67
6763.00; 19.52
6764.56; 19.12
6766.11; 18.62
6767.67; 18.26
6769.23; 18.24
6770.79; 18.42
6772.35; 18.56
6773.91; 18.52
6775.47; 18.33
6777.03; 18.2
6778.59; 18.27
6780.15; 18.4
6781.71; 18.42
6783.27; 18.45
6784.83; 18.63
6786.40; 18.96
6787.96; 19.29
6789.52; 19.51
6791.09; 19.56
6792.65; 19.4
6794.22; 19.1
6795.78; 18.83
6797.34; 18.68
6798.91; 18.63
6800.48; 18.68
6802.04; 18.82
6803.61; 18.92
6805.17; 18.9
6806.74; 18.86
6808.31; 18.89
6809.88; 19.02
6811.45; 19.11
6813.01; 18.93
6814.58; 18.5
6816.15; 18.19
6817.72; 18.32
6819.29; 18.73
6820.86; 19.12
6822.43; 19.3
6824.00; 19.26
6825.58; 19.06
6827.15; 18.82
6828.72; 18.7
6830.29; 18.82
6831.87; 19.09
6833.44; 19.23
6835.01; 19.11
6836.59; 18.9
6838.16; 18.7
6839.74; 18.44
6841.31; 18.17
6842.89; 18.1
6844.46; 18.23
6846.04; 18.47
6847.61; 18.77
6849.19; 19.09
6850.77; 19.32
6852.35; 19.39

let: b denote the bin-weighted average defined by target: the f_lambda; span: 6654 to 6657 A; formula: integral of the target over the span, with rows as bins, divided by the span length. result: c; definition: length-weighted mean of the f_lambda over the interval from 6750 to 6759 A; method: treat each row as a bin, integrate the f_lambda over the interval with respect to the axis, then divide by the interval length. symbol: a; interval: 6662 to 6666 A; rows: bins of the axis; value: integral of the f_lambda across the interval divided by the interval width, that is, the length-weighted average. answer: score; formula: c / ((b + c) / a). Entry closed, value 9.59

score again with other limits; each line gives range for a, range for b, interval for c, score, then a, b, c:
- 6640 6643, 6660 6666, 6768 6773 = 9.16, 18.7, 19.1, 18.4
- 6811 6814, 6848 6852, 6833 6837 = 9.49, 19.0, 19.1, 19.1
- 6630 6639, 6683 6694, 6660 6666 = 9.57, 19.2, 19.3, 19.1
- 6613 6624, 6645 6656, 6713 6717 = 9.54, 19.7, 19.4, 18.3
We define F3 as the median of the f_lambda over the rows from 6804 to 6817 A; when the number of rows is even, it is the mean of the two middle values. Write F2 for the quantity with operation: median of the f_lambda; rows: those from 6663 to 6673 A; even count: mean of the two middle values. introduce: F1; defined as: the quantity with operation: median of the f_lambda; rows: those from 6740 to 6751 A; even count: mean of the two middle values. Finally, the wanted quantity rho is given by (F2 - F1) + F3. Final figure 19.1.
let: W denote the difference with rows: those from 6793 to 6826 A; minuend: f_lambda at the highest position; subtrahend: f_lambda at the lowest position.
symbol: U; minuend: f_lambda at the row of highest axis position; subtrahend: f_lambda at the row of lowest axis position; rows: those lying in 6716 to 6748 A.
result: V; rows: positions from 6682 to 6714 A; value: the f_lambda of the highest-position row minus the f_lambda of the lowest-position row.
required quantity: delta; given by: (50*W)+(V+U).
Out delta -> -2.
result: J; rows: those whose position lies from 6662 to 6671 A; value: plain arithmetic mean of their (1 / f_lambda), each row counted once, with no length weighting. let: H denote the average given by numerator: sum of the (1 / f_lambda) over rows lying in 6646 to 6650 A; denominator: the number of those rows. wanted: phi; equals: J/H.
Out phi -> 1.01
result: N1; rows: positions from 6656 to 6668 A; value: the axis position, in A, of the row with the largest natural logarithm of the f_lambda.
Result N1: 6667.14 A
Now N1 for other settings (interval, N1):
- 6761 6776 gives 6761.44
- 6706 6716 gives 6714.90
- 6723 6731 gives 6724.18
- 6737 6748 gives 6745.89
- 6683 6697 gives 6691.74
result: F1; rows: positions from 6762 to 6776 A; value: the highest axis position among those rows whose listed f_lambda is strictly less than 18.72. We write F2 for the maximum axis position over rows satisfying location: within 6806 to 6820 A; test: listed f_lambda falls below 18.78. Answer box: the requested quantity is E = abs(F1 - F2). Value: 43.8 A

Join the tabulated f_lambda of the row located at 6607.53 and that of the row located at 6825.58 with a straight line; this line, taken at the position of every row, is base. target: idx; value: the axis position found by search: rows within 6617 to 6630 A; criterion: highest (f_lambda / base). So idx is 6618.19 A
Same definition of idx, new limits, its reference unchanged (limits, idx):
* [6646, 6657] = 6648.74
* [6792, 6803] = 6792.65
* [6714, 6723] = 6722.63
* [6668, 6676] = 6668.67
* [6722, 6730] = 6722.63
